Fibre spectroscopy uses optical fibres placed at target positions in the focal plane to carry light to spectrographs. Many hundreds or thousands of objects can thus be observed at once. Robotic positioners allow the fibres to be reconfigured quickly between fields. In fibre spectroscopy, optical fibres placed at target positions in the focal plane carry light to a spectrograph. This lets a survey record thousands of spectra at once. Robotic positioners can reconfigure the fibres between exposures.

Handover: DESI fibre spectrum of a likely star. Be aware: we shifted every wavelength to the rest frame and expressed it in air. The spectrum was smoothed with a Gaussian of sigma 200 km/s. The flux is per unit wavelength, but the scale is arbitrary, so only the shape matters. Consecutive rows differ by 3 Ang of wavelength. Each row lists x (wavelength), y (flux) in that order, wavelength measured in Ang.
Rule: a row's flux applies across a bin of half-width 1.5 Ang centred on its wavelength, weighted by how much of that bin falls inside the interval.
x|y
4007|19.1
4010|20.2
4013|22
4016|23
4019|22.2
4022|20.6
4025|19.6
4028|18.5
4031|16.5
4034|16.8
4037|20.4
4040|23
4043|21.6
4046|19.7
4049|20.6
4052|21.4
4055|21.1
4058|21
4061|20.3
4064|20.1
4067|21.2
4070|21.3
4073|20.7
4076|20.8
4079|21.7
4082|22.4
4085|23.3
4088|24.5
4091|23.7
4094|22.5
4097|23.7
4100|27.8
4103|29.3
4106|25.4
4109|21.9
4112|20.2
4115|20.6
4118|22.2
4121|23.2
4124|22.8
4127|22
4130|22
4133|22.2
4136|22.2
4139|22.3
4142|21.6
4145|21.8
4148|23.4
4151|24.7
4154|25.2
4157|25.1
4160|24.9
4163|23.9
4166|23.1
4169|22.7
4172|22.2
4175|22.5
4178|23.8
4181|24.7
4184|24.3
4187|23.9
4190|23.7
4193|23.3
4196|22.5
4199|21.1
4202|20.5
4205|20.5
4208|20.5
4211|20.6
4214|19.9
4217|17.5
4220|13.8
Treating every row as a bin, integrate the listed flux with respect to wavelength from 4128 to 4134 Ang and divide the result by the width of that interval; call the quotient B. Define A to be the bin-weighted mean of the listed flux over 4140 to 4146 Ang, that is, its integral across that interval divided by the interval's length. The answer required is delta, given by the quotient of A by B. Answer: 0.98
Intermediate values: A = 21.7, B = 22.1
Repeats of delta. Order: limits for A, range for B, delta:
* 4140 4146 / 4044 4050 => 1.07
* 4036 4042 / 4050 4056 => 1.03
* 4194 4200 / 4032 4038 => 1.20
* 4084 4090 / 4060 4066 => 1.18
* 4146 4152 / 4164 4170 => 1.04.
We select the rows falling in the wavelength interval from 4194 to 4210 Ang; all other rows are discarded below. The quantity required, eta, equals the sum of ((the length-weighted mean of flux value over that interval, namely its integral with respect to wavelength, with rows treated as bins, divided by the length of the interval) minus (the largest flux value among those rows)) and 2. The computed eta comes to 0.58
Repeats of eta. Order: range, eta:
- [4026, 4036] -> 1.04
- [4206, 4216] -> 1.60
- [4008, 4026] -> 0.25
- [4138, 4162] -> 0.46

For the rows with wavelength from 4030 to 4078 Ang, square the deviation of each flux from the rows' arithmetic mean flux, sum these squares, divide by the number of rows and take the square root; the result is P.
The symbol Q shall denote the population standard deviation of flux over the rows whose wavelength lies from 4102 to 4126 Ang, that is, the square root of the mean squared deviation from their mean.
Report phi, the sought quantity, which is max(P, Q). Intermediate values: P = 1.59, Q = 2.75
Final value 2.8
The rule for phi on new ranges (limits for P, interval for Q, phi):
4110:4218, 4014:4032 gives 2.2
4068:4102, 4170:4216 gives 1.9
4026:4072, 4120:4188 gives 1.7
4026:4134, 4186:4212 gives 2.4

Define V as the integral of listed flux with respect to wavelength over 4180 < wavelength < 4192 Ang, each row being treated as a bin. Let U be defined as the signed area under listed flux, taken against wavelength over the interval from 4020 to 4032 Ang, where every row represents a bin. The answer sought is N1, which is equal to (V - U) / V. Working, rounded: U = 228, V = 289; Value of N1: 0.21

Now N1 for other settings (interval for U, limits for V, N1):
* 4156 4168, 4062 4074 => -0.16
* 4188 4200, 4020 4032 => -0.20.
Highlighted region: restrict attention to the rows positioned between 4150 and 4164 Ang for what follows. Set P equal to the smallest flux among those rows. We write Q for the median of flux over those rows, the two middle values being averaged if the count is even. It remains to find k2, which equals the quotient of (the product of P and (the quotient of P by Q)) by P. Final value 0.96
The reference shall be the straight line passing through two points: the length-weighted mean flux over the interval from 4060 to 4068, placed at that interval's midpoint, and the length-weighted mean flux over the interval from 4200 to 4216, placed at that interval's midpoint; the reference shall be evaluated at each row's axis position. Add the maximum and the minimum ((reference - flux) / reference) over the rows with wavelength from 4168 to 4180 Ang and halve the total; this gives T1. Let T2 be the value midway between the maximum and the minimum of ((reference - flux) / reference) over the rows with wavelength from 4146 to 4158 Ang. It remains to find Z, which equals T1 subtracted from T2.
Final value -0.06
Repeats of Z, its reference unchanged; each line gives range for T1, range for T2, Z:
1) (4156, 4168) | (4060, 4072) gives 0.17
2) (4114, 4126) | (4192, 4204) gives -0.01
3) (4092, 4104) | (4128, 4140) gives 0.18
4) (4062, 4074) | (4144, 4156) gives -0.14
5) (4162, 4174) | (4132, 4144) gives 0.06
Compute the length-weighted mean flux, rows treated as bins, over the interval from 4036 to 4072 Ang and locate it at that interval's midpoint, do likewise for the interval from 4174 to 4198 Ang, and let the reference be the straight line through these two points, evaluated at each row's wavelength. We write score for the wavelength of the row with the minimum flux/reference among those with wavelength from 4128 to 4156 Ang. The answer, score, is 4142 Ang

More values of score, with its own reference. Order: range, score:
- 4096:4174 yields 4112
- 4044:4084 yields 4046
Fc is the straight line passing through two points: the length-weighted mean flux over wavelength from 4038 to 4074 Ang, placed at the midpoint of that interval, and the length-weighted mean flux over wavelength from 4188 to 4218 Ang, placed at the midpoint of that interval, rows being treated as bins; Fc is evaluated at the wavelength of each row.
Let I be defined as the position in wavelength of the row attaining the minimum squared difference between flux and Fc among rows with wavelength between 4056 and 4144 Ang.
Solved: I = 4058 Ang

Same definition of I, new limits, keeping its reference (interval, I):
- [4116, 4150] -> 4142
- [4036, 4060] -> 4058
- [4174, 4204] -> 4199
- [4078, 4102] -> 4079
